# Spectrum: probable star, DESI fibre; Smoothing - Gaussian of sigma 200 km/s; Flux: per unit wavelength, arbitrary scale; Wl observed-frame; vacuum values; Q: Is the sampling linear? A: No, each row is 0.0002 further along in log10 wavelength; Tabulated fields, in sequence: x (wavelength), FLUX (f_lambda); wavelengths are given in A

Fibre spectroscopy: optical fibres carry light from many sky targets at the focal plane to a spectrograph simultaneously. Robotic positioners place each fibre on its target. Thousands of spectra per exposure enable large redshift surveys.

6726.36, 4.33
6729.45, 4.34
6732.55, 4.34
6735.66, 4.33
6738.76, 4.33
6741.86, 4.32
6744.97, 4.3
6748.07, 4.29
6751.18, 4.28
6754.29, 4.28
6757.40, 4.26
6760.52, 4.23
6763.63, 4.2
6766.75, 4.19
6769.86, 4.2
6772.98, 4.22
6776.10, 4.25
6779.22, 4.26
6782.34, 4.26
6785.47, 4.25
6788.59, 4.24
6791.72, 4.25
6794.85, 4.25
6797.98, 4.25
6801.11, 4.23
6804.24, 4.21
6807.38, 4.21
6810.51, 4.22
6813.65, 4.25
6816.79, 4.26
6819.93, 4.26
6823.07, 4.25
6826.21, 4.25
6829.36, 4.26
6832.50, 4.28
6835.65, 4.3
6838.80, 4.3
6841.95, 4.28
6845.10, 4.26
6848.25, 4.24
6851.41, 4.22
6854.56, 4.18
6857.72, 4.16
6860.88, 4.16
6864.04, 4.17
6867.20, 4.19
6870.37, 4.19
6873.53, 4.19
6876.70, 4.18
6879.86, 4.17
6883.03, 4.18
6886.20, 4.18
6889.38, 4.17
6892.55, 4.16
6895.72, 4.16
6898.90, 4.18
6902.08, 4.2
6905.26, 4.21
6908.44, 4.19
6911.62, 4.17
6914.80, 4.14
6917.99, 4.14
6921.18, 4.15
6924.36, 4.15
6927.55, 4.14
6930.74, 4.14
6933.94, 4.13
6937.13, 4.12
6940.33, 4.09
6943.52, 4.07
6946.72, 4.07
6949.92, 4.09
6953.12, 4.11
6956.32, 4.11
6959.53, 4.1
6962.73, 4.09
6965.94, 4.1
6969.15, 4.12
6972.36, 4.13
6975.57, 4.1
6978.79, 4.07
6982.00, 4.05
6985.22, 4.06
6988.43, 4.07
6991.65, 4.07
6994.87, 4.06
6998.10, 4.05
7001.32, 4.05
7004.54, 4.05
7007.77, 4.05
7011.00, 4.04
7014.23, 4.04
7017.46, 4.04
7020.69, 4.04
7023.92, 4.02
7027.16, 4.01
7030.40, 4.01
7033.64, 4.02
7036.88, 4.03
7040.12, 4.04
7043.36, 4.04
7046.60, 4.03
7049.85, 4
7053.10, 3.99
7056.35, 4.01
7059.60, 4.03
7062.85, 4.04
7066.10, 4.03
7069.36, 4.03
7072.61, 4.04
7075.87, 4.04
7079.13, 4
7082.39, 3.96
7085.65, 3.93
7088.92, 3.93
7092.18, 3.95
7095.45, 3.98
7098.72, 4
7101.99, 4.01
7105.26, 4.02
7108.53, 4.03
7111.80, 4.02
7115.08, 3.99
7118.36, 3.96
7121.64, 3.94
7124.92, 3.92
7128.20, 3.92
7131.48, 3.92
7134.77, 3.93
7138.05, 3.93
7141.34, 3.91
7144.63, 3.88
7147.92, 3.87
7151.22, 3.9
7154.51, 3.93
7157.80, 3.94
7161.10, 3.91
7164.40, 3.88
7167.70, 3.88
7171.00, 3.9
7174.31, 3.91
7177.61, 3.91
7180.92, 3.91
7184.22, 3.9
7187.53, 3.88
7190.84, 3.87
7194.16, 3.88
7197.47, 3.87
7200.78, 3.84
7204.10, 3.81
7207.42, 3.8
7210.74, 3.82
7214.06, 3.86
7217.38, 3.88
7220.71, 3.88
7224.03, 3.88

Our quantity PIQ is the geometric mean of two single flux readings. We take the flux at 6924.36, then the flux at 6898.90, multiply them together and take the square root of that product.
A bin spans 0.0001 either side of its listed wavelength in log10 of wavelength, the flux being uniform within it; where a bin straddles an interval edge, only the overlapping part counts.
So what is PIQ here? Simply 4.16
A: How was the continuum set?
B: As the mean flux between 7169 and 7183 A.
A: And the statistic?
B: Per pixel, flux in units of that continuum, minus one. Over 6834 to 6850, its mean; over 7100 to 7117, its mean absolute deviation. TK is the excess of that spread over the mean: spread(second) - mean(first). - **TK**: -0.091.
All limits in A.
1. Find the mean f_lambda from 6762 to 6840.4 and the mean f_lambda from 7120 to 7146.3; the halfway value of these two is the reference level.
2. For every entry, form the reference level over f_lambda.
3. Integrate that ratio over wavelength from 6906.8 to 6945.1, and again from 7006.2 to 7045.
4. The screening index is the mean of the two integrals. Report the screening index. 38.5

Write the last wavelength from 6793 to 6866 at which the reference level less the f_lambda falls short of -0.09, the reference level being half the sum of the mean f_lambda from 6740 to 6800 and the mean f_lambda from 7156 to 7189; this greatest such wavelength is 6864.04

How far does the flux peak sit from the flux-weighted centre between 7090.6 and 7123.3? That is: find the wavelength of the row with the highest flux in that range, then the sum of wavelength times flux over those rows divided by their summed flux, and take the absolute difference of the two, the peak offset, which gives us 1.6 A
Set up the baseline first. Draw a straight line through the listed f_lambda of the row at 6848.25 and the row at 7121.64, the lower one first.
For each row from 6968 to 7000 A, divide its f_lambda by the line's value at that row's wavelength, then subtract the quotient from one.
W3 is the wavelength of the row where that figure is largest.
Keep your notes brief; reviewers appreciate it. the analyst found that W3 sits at 6982.00 A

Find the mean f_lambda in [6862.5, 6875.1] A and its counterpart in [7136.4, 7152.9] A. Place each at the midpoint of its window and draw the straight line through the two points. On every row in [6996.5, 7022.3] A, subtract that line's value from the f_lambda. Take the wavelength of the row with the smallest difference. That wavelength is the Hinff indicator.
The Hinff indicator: 6998.10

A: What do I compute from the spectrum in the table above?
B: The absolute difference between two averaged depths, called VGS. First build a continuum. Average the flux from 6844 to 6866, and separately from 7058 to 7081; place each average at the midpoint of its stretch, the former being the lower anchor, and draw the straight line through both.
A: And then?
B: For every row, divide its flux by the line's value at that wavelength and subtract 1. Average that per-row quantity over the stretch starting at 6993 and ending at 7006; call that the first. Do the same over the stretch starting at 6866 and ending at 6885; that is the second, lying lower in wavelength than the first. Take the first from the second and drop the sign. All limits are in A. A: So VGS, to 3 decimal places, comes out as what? 0.008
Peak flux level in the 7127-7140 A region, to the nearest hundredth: 3.93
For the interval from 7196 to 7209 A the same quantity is 3.87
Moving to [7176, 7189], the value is 3.91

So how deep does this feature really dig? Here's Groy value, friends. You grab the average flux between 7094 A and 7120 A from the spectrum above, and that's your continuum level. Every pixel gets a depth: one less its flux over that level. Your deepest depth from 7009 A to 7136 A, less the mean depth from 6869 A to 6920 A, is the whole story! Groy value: 0.064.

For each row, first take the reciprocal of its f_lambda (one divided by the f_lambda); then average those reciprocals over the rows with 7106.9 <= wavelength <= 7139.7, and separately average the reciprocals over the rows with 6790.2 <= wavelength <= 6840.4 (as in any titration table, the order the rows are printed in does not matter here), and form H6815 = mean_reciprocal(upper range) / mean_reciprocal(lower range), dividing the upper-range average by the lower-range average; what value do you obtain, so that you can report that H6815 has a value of 1.07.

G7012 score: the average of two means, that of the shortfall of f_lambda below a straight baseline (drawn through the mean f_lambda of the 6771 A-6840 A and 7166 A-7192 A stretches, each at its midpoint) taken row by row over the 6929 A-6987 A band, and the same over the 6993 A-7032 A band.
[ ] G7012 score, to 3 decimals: 0.012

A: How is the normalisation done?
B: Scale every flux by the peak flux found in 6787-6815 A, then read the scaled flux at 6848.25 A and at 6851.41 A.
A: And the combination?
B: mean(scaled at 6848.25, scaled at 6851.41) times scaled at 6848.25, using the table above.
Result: 0.99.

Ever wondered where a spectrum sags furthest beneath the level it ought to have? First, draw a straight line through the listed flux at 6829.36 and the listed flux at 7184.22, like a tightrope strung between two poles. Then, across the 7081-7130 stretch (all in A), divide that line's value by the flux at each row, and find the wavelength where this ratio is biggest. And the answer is 7085.65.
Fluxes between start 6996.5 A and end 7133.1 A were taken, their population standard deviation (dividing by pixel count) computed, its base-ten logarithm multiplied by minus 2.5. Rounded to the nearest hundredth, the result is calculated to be 3.48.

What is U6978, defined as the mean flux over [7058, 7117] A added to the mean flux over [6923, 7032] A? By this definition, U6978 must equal 8.08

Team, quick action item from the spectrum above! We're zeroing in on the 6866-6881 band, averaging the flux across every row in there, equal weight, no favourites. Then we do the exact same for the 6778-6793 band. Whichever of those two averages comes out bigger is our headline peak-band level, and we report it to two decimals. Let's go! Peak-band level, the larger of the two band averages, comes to 4.25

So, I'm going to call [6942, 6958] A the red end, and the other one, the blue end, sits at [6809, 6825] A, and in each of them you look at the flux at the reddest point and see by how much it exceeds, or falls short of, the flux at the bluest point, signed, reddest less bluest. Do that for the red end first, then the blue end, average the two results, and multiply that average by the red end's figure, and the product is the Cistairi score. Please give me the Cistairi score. 0.0014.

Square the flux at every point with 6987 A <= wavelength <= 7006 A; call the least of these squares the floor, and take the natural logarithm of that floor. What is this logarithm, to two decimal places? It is 2.80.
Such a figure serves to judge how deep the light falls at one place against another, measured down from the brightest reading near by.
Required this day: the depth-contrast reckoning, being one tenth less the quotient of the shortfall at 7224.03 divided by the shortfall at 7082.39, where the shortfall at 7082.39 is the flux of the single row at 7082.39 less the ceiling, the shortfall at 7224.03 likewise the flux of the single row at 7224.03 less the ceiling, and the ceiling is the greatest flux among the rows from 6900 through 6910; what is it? -1.2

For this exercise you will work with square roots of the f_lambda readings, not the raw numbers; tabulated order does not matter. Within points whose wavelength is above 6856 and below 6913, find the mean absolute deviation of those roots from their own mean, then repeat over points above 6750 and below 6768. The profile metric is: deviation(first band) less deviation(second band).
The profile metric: -0.0052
